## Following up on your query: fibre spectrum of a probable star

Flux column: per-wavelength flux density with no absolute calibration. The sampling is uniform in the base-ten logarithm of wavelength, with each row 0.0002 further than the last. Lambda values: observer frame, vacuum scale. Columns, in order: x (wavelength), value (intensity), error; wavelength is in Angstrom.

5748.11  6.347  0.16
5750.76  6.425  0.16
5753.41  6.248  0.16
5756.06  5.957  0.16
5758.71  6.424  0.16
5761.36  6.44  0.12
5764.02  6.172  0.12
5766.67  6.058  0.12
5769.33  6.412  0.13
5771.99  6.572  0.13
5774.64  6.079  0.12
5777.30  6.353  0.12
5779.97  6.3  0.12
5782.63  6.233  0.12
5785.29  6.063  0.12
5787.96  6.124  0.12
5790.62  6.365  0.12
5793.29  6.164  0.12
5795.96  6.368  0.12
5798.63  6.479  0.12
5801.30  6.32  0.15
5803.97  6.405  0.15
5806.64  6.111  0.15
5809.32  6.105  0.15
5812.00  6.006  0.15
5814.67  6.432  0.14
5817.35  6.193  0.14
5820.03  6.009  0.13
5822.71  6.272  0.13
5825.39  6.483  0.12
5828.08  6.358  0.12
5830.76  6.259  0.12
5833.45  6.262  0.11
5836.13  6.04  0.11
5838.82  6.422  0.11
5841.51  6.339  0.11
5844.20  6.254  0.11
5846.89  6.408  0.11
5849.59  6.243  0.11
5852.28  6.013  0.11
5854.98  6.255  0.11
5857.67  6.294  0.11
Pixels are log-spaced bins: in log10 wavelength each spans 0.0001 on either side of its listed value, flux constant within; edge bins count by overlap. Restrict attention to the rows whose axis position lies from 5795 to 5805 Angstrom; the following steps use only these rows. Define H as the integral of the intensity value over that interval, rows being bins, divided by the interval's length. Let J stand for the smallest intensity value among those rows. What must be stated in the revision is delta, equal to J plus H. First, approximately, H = 6.40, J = 6.32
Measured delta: 12.7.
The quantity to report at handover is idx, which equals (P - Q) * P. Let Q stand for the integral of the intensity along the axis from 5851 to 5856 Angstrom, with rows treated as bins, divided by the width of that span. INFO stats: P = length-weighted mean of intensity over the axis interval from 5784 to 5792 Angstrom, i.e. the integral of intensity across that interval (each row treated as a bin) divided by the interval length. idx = 0.38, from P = 6.18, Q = 6.12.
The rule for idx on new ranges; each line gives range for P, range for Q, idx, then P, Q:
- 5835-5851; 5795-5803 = -0.67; 6.29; 6.39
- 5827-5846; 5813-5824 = 0.36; 6.28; 6.22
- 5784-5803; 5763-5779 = -0.03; 6.27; 6.28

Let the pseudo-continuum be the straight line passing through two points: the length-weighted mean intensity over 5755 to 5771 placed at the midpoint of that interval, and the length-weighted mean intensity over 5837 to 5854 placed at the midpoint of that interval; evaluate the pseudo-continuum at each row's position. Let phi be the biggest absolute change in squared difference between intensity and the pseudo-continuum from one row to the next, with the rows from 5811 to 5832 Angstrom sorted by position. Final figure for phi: 0.066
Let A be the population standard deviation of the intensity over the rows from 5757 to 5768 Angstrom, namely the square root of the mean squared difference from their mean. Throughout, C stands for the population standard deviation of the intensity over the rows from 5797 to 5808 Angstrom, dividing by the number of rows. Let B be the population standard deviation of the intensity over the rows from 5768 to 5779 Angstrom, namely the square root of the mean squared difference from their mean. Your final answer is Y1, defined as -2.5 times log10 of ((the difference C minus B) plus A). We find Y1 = 2.3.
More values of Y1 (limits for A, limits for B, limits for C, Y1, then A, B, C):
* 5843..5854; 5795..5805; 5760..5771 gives 1.5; 0.141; 0.06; 0.16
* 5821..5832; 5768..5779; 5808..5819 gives 2.9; 0.089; 0.18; 0.16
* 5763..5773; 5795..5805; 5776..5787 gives 1.5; 0.201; 0.06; 0.11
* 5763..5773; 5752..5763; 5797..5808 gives 2.1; 0.201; 0.19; 0.14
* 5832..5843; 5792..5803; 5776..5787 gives 2.1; 0.142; 0.11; 0.11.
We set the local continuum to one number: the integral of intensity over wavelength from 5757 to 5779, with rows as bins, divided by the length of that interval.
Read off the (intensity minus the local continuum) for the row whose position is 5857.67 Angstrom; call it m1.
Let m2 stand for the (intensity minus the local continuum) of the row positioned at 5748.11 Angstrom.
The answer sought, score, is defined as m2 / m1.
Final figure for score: -3.34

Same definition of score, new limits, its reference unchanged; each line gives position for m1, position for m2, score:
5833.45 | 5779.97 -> 0.14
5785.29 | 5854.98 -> 0.21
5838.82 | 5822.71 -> -0.30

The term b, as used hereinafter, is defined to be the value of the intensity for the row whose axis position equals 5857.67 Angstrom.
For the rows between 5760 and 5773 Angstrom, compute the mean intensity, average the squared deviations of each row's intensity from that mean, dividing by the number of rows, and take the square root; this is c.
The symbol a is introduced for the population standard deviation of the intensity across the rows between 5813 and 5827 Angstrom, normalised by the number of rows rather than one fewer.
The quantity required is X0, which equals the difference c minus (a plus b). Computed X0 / -6.28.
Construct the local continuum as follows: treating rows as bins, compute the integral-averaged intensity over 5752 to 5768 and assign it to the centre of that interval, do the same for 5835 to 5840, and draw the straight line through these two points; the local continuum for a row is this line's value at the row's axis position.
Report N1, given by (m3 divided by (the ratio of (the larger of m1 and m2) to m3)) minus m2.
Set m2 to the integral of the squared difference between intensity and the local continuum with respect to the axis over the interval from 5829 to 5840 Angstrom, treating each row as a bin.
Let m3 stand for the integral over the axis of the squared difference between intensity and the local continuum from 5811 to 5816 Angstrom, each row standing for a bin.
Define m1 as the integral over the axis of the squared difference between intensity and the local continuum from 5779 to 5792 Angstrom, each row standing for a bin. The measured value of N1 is 0.05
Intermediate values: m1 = 0.16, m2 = 0.20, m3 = 0.23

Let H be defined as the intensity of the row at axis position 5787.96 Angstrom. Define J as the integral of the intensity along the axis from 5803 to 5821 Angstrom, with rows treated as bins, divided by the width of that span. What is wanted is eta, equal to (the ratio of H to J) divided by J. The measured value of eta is 0.160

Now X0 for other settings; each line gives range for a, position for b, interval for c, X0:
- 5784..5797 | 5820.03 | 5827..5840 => -6.01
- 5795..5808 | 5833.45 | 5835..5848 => -6.25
